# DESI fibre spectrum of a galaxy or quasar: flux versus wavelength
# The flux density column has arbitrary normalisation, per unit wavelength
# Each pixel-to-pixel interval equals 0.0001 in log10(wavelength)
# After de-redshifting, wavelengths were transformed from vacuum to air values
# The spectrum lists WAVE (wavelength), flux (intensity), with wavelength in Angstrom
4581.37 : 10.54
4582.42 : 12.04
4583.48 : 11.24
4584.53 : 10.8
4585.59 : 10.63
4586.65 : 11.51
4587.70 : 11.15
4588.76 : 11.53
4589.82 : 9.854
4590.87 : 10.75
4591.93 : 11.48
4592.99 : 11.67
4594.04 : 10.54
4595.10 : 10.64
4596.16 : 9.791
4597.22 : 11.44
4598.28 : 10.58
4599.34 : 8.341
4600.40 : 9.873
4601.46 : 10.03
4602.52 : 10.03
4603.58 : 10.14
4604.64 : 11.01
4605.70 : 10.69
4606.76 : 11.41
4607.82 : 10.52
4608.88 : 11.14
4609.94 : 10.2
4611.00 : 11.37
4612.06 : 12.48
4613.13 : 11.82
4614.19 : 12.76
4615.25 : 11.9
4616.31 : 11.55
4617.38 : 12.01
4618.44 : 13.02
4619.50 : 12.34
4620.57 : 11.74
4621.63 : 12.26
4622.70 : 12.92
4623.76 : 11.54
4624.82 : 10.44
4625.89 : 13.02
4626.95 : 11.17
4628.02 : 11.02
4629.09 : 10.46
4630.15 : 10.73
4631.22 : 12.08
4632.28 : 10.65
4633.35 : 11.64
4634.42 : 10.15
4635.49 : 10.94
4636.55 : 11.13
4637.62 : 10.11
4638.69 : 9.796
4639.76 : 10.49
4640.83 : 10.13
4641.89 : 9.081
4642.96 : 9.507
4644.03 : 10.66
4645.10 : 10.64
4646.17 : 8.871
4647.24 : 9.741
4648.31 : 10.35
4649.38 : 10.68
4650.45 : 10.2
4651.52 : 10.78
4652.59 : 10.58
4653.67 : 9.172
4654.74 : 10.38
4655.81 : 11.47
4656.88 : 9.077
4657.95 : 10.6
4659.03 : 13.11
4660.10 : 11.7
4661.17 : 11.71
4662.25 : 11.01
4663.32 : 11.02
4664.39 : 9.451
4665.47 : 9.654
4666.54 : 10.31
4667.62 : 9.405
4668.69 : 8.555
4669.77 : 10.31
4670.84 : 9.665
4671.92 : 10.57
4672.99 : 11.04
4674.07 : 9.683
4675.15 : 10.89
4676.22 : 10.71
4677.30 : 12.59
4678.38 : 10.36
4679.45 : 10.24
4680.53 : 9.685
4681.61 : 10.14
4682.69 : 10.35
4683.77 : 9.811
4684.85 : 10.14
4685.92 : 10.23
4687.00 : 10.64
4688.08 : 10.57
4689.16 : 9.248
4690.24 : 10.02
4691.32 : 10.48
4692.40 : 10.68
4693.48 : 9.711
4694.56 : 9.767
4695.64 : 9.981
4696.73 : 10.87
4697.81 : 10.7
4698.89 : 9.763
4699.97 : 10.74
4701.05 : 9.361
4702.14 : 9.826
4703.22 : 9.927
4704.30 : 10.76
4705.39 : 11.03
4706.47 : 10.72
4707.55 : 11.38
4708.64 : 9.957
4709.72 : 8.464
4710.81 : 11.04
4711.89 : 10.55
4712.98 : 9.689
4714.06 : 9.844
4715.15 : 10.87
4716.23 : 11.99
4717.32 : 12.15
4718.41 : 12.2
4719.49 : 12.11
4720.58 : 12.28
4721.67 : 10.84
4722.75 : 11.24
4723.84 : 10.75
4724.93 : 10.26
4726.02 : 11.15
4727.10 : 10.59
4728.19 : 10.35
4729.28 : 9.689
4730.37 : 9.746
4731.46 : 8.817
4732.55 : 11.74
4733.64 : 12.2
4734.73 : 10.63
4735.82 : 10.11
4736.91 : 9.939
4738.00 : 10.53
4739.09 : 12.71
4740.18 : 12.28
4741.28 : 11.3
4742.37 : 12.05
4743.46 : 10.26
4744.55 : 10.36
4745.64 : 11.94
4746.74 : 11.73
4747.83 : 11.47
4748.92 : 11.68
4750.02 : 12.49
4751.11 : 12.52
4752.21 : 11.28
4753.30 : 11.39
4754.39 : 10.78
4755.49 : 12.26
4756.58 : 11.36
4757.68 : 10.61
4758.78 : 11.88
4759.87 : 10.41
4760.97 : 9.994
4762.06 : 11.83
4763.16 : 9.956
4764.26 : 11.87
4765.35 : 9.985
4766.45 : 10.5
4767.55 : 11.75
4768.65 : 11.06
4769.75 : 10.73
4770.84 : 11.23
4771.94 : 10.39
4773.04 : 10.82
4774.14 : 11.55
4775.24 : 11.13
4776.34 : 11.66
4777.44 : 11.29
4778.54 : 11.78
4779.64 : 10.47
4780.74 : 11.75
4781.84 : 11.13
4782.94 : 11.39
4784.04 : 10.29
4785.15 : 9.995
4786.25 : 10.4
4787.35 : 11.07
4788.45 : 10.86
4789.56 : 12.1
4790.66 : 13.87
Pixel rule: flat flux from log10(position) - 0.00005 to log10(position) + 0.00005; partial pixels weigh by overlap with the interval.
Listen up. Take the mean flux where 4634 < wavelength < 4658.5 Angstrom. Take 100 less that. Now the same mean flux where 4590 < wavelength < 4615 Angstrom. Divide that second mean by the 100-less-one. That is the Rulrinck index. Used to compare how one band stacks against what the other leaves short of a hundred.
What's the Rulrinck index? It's 0.120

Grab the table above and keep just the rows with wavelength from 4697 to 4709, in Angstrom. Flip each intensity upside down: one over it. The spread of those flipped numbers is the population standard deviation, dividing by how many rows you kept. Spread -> 0.0057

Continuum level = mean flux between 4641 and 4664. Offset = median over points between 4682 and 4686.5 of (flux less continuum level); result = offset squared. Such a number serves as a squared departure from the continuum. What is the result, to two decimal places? 0.09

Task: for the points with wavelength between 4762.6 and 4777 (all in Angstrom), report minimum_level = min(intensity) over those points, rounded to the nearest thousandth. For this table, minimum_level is 9.956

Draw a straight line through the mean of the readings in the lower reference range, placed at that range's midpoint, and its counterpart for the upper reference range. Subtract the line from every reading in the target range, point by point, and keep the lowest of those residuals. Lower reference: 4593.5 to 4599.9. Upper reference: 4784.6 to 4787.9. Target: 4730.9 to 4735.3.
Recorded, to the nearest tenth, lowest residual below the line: -1.6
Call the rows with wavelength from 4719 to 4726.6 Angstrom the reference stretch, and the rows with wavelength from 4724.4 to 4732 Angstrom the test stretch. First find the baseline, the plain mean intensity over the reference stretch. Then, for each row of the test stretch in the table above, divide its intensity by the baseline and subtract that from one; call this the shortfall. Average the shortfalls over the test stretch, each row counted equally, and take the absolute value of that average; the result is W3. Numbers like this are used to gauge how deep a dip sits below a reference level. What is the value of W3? 0.102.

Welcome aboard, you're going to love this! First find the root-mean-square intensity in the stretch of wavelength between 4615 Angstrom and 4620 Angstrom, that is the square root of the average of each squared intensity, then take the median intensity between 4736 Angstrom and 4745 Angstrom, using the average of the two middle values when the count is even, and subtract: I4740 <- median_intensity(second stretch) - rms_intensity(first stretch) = -1.3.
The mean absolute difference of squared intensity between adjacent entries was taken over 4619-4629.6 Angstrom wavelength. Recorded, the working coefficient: 25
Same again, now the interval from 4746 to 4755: 11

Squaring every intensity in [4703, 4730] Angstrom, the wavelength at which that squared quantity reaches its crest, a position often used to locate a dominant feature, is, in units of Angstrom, 4720.58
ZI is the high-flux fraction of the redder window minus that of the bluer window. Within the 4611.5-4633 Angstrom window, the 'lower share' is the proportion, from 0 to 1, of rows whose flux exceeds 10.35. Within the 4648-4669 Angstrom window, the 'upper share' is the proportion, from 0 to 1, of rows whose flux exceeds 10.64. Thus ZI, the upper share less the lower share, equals -0.60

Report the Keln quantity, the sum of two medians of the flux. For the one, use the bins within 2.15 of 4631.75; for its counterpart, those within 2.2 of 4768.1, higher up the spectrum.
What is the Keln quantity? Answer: 22.1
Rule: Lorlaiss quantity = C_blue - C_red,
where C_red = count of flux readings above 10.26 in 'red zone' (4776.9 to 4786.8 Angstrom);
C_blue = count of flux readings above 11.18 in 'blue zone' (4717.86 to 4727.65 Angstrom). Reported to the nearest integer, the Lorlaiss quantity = -4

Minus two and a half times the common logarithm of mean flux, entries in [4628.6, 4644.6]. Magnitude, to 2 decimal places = -2.55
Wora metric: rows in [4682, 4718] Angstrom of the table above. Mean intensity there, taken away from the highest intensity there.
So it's 1.8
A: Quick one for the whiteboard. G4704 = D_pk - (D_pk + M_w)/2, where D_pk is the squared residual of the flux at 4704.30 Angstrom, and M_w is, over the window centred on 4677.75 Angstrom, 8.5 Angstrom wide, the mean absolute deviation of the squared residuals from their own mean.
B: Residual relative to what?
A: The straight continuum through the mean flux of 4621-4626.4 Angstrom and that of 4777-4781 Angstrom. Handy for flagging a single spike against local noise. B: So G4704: -0.17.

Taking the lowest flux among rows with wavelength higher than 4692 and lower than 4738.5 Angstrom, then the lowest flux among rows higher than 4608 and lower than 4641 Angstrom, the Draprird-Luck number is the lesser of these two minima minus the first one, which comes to 0.0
